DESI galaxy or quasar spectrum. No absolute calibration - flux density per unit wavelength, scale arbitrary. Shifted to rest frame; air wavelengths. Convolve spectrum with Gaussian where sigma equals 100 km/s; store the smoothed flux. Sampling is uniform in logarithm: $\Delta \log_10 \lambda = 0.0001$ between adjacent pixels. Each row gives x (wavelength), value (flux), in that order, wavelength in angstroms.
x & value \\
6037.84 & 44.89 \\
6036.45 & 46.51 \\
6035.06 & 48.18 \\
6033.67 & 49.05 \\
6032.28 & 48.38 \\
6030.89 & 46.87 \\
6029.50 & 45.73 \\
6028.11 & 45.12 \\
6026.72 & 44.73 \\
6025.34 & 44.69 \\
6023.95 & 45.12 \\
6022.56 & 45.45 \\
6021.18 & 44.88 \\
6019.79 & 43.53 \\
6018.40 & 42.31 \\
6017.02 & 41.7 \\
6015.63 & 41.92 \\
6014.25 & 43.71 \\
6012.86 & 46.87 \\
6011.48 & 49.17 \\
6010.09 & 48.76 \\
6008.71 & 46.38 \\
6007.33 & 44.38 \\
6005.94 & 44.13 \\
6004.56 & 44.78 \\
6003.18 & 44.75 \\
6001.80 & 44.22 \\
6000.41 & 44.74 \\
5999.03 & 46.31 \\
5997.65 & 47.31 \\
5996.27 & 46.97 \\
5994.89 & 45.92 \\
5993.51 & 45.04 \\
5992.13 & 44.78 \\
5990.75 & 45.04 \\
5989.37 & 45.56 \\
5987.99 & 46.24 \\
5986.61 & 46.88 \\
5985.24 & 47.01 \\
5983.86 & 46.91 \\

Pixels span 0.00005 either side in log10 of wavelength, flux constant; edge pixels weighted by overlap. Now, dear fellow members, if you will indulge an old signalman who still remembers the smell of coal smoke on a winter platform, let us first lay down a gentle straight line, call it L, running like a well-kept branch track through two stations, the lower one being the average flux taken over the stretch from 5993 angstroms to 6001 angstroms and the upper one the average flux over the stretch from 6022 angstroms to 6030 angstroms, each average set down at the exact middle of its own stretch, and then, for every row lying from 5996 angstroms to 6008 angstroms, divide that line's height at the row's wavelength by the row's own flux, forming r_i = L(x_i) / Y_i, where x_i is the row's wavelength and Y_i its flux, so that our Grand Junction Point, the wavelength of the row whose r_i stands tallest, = 6001.80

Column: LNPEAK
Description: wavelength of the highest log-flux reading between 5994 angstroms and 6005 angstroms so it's 5997.65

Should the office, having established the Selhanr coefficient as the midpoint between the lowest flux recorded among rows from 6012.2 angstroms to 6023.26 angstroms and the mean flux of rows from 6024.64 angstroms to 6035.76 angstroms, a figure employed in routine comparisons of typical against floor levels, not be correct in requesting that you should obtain 44.1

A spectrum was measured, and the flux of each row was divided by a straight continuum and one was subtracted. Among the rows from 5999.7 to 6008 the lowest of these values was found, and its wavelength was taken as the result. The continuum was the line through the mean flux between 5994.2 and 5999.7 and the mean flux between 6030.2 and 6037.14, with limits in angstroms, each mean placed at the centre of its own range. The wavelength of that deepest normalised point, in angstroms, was 6005.94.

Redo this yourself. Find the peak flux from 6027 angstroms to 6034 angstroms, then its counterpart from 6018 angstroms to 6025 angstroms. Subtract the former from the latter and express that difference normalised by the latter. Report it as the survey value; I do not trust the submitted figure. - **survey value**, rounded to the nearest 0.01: -0.08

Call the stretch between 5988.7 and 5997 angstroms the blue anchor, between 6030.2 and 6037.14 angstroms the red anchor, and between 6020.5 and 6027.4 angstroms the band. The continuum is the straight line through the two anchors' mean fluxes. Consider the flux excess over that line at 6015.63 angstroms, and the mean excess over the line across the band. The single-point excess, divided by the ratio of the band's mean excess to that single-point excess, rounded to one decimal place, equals -10.4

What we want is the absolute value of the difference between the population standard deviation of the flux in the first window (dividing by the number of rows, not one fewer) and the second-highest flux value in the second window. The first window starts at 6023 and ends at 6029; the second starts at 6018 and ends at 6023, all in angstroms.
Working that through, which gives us 44.7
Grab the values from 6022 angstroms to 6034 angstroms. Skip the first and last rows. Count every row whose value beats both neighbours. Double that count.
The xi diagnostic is 0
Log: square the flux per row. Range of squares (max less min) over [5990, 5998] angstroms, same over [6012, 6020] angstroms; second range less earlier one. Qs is 225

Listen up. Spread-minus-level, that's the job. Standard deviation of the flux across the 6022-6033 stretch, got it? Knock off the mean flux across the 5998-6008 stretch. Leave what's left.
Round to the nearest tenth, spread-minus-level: -43.6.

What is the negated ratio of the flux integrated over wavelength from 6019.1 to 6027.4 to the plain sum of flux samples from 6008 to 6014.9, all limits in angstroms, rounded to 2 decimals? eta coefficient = -1.58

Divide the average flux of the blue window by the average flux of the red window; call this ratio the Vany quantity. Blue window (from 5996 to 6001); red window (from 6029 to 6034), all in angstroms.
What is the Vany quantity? 0.98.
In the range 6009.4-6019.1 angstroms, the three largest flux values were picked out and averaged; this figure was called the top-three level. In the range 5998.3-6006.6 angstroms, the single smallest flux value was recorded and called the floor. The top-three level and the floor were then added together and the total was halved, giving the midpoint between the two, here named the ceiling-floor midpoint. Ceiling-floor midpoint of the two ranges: 46.2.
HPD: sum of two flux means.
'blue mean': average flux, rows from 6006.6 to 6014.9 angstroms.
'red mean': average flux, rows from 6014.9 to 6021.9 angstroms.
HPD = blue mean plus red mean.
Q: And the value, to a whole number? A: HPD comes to 89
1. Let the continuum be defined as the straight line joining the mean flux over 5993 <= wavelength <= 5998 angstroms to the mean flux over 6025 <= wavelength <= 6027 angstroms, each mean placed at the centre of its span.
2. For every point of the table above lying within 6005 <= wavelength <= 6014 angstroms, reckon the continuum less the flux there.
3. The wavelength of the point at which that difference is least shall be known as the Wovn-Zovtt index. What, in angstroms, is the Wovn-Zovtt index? 6011.48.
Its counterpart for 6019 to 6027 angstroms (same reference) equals 6022.56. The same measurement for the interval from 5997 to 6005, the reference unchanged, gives 5997.65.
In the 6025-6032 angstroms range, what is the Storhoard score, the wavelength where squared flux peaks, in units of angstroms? 6030.89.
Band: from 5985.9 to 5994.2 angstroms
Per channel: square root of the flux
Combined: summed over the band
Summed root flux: 41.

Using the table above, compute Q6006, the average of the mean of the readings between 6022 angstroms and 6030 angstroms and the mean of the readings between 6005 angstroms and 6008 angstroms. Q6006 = 44.7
